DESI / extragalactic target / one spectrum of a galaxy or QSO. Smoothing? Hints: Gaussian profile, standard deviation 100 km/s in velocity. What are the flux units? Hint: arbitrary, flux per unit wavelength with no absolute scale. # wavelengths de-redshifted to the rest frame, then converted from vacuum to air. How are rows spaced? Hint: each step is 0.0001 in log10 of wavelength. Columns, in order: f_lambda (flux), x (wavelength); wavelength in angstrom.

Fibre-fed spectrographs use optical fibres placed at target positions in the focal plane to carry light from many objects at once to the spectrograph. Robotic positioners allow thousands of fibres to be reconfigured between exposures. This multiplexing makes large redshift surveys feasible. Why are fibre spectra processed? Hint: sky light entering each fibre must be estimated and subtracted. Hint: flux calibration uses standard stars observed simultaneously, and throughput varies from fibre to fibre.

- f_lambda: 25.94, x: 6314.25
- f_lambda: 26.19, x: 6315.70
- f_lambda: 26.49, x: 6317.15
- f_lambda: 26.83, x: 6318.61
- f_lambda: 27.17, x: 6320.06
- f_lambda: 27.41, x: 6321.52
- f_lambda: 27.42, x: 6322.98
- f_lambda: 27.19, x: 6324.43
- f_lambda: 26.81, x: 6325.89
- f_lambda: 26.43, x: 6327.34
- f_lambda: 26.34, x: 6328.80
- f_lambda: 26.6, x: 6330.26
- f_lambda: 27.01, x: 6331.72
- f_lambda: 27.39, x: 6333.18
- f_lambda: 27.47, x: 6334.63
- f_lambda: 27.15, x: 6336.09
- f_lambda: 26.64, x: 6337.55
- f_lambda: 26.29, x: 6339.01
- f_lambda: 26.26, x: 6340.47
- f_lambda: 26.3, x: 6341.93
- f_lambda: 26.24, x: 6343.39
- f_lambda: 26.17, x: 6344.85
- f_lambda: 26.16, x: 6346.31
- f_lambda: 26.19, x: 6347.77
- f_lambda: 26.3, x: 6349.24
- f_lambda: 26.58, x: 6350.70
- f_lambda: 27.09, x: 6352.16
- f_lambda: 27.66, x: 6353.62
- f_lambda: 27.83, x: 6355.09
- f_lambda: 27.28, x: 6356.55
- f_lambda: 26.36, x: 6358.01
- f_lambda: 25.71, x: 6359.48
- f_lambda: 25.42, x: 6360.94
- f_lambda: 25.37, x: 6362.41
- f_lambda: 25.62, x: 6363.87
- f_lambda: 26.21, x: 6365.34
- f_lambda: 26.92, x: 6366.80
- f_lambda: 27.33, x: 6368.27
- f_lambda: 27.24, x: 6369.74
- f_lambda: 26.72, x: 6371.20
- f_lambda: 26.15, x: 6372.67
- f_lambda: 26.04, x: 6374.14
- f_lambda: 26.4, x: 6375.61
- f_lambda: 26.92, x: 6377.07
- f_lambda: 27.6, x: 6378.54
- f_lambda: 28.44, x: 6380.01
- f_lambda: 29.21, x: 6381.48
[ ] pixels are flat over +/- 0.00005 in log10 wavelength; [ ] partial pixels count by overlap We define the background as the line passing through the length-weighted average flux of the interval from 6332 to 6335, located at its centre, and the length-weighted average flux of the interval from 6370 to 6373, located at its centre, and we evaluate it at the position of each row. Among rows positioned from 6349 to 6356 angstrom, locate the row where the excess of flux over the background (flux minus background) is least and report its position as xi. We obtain 6349.24 angstrom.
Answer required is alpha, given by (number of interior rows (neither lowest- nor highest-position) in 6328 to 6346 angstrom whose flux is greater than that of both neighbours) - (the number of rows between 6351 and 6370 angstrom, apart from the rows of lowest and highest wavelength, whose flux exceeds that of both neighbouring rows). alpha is 0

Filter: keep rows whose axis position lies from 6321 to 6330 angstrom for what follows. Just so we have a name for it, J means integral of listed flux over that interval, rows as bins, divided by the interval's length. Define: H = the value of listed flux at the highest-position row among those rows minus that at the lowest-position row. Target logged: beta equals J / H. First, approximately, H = -1.1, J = 26.9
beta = -25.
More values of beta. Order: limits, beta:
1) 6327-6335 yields 26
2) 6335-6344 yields -29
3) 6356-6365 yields -16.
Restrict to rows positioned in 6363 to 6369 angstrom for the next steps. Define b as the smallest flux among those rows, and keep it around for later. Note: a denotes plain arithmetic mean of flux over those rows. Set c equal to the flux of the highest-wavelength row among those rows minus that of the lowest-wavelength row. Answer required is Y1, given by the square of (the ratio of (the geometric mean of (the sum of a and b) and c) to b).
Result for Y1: 0.136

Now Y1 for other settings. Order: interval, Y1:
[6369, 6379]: 0.028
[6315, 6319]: 0.049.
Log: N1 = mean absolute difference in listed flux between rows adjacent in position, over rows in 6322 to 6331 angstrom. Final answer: 0.27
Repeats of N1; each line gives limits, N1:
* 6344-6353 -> 0.19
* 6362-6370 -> 0.41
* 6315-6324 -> 0.25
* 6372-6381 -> 0.50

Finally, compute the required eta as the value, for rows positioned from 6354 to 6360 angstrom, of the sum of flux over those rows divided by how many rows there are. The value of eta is 26.8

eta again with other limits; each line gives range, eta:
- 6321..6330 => 26.9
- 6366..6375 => 26.7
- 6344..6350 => 26.2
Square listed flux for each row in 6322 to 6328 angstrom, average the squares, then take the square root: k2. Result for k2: 27.0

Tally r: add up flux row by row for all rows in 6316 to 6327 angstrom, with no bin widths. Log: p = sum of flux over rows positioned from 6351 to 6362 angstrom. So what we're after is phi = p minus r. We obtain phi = -2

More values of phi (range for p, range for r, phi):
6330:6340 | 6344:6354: 2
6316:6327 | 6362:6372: 4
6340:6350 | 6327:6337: -5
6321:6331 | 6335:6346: 3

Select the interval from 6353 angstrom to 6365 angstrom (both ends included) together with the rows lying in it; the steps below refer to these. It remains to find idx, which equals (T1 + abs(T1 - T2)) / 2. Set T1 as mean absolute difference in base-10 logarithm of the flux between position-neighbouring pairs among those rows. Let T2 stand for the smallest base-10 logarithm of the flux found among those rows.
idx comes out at 0.702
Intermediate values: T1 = 0.0067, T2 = 1.404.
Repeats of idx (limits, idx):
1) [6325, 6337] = 0.710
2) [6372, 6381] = 0.708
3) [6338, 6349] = 0.709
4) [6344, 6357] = 0.709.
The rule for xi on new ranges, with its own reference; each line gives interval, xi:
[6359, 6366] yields 6362.41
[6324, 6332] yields 6328.80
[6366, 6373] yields 6372.67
